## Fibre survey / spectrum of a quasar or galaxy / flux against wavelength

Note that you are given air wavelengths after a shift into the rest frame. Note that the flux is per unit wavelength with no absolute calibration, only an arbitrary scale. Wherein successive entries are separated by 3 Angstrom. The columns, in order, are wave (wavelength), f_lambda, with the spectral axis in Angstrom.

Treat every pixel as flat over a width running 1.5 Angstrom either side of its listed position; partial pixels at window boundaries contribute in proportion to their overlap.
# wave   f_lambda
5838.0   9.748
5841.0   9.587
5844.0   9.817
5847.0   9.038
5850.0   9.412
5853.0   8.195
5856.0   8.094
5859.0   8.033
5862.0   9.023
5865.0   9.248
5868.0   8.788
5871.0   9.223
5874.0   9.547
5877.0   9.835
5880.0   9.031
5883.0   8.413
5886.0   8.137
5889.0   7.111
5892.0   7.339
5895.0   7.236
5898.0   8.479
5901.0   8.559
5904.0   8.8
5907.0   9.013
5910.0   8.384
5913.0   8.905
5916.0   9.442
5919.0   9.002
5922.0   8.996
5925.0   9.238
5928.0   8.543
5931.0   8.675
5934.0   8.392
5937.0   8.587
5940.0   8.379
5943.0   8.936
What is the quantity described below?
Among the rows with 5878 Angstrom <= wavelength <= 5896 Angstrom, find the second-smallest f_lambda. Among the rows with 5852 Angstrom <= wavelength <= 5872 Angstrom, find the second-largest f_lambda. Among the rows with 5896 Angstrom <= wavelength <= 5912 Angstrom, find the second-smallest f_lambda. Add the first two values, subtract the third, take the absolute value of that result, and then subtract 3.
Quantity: 5.0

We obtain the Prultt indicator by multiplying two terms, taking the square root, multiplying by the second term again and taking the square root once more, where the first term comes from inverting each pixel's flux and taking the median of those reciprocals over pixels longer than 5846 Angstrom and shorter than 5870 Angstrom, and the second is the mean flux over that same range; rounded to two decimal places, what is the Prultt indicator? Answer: 2.94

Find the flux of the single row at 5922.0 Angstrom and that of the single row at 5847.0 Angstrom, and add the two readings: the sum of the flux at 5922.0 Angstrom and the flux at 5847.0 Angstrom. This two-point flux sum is 18.0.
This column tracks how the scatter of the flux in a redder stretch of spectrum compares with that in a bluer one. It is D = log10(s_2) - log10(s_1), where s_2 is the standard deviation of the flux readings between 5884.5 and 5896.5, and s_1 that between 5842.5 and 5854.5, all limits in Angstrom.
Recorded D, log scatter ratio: -0.17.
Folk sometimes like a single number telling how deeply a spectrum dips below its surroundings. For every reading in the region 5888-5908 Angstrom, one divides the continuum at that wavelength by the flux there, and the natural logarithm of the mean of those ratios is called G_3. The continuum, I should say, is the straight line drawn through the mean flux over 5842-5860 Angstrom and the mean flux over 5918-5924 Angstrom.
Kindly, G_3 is 0.11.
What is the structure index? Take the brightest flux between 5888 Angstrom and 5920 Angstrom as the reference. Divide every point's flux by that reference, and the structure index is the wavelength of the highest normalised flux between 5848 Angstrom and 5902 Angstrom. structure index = 5877.0 Angstrom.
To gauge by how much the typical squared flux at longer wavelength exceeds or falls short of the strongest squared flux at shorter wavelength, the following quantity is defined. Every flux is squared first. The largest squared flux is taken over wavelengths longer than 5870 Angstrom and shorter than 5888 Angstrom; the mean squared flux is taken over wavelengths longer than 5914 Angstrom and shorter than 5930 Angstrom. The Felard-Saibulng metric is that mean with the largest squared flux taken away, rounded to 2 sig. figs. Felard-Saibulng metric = -15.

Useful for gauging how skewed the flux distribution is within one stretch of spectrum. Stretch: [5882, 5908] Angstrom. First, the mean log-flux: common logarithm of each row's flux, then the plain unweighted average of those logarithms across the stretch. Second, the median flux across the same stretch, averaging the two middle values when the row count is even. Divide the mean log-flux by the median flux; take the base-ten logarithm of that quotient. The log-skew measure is -0.967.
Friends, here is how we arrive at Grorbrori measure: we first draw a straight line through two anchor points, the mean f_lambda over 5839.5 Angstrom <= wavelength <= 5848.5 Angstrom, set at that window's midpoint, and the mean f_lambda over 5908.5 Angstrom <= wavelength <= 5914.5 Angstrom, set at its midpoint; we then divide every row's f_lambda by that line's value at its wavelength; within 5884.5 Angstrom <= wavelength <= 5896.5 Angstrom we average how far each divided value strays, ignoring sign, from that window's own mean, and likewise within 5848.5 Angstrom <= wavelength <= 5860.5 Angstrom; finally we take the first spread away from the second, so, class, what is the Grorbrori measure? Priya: 0.014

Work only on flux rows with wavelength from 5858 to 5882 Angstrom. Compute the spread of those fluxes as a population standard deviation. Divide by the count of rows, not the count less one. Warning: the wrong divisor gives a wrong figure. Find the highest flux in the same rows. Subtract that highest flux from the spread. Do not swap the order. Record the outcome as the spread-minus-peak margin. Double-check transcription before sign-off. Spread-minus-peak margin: -9.33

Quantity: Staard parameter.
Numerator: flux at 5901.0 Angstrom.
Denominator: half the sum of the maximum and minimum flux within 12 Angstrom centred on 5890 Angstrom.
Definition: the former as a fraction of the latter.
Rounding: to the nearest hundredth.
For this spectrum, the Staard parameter 1.12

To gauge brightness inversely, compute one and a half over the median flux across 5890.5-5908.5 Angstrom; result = 0.176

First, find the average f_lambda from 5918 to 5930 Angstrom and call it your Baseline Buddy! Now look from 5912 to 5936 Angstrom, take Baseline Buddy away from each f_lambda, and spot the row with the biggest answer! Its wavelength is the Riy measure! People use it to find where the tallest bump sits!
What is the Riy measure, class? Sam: 5916.0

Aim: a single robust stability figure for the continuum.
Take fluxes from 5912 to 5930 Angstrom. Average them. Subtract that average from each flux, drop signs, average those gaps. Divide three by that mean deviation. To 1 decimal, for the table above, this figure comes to 14.1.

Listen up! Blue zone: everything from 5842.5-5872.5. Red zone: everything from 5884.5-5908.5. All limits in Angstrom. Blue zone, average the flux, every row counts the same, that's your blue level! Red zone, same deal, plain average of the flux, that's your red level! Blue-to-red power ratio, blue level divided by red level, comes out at 1.10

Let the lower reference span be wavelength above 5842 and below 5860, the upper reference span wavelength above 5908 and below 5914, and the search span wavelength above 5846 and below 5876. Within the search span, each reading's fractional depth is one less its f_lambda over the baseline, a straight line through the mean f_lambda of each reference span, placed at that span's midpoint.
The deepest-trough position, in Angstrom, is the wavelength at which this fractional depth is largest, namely 5859.0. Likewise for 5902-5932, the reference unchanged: 5910.0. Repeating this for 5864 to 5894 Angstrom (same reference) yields 5889.0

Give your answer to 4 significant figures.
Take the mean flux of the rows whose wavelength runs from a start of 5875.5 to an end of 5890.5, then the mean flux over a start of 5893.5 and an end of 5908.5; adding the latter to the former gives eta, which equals 16.92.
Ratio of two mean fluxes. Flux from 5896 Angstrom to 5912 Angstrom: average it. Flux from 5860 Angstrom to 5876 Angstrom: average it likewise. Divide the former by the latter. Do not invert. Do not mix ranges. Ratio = 0.94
